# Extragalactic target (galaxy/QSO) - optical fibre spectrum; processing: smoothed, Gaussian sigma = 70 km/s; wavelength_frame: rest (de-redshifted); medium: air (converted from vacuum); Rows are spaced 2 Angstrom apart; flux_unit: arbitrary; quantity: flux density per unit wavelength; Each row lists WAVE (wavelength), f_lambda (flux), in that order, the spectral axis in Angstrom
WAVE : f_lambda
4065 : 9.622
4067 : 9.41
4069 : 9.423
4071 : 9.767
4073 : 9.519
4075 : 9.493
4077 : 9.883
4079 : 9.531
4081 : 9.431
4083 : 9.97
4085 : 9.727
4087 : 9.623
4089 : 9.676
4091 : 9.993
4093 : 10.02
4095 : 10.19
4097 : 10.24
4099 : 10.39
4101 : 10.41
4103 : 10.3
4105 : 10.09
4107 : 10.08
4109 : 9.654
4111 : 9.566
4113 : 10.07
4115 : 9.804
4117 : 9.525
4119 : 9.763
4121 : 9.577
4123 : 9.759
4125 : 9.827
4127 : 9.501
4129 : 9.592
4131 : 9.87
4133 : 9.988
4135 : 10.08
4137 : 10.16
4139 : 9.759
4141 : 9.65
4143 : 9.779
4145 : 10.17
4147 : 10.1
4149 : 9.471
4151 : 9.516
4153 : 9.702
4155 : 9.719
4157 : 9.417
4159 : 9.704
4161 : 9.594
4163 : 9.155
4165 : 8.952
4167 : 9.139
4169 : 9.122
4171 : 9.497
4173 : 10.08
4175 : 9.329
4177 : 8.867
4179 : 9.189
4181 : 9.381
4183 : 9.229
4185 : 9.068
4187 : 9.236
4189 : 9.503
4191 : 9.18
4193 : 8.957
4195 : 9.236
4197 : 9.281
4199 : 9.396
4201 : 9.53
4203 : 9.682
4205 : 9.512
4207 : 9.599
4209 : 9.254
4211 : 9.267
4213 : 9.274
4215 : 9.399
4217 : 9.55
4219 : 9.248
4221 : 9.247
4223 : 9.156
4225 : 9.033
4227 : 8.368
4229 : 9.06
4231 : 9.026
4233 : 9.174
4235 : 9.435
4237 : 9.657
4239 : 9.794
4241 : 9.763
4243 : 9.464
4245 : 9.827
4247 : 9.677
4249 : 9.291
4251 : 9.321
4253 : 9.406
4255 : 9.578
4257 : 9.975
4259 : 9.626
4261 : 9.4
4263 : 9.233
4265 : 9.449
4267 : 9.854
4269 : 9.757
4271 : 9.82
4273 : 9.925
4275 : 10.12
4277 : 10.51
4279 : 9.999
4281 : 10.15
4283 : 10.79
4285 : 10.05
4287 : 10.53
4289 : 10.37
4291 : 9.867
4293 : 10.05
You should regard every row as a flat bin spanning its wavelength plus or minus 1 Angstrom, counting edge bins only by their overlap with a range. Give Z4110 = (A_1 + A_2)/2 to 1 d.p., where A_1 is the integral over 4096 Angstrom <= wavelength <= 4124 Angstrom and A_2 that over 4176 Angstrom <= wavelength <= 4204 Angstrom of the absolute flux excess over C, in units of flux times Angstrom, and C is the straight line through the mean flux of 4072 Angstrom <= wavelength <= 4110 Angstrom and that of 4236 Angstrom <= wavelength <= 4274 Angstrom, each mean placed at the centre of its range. 10.3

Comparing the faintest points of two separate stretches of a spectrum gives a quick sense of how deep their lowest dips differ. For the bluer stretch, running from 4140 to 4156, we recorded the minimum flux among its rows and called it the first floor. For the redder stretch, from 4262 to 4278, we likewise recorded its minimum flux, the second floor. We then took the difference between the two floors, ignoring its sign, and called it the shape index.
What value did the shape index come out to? 0.2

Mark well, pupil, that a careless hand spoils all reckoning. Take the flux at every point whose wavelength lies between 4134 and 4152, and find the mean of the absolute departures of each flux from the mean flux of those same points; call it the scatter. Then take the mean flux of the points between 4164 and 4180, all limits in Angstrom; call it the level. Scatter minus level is -9.0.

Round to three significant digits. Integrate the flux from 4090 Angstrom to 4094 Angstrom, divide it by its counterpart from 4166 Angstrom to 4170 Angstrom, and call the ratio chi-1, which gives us 1.10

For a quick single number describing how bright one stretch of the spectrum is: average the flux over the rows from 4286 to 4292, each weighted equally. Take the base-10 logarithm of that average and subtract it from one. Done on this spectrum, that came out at -0.011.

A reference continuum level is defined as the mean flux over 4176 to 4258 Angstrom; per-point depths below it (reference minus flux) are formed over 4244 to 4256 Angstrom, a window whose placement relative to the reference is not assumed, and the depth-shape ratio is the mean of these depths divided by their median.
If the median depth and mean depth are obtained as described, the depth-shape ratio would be 1.2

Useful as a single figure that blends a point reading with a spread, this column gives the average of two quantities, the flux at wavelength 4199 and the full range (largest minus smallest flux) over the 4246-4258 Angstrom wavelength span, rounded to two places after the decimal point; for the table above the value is 5.04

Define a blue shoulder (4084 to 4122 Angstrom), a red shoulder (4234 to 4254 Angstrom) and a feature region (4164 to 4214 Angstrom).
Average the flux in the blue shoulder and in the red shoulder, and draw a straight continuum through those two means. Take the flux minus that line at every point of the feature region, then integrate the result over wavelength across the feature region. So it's -19.8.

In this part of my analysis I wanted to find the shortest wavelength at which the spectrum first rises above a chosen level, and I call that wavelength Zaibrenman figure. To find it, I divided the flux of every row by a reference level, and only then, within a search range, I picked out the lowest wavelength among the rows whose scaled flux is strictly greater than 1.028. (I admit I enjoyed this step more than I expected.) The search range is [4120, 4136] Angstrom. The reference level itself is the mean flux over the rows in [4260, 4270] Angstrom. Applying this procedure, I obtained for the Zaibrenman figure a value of 4125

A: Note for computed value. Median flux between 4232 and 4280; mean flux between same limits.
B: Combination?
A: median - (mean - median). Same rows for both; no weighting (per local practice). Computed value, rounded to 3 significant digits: 9.67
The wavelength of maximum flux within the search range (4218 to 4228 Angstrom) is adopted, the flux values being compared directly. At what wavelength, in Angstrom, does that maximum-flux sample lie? 4219 Angstrom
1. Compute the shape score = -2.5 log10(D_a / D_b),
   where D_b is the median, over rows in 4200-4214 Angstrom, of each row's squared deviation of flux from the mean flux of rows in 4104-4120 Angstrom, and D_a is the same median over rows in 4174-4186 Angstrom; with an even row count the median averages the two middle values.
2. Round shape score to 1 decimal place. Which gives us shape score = -1.5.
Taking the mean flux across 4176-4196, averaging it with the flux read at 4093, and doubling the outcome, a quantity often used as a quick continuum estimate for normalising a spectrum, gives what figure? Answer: 19.2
